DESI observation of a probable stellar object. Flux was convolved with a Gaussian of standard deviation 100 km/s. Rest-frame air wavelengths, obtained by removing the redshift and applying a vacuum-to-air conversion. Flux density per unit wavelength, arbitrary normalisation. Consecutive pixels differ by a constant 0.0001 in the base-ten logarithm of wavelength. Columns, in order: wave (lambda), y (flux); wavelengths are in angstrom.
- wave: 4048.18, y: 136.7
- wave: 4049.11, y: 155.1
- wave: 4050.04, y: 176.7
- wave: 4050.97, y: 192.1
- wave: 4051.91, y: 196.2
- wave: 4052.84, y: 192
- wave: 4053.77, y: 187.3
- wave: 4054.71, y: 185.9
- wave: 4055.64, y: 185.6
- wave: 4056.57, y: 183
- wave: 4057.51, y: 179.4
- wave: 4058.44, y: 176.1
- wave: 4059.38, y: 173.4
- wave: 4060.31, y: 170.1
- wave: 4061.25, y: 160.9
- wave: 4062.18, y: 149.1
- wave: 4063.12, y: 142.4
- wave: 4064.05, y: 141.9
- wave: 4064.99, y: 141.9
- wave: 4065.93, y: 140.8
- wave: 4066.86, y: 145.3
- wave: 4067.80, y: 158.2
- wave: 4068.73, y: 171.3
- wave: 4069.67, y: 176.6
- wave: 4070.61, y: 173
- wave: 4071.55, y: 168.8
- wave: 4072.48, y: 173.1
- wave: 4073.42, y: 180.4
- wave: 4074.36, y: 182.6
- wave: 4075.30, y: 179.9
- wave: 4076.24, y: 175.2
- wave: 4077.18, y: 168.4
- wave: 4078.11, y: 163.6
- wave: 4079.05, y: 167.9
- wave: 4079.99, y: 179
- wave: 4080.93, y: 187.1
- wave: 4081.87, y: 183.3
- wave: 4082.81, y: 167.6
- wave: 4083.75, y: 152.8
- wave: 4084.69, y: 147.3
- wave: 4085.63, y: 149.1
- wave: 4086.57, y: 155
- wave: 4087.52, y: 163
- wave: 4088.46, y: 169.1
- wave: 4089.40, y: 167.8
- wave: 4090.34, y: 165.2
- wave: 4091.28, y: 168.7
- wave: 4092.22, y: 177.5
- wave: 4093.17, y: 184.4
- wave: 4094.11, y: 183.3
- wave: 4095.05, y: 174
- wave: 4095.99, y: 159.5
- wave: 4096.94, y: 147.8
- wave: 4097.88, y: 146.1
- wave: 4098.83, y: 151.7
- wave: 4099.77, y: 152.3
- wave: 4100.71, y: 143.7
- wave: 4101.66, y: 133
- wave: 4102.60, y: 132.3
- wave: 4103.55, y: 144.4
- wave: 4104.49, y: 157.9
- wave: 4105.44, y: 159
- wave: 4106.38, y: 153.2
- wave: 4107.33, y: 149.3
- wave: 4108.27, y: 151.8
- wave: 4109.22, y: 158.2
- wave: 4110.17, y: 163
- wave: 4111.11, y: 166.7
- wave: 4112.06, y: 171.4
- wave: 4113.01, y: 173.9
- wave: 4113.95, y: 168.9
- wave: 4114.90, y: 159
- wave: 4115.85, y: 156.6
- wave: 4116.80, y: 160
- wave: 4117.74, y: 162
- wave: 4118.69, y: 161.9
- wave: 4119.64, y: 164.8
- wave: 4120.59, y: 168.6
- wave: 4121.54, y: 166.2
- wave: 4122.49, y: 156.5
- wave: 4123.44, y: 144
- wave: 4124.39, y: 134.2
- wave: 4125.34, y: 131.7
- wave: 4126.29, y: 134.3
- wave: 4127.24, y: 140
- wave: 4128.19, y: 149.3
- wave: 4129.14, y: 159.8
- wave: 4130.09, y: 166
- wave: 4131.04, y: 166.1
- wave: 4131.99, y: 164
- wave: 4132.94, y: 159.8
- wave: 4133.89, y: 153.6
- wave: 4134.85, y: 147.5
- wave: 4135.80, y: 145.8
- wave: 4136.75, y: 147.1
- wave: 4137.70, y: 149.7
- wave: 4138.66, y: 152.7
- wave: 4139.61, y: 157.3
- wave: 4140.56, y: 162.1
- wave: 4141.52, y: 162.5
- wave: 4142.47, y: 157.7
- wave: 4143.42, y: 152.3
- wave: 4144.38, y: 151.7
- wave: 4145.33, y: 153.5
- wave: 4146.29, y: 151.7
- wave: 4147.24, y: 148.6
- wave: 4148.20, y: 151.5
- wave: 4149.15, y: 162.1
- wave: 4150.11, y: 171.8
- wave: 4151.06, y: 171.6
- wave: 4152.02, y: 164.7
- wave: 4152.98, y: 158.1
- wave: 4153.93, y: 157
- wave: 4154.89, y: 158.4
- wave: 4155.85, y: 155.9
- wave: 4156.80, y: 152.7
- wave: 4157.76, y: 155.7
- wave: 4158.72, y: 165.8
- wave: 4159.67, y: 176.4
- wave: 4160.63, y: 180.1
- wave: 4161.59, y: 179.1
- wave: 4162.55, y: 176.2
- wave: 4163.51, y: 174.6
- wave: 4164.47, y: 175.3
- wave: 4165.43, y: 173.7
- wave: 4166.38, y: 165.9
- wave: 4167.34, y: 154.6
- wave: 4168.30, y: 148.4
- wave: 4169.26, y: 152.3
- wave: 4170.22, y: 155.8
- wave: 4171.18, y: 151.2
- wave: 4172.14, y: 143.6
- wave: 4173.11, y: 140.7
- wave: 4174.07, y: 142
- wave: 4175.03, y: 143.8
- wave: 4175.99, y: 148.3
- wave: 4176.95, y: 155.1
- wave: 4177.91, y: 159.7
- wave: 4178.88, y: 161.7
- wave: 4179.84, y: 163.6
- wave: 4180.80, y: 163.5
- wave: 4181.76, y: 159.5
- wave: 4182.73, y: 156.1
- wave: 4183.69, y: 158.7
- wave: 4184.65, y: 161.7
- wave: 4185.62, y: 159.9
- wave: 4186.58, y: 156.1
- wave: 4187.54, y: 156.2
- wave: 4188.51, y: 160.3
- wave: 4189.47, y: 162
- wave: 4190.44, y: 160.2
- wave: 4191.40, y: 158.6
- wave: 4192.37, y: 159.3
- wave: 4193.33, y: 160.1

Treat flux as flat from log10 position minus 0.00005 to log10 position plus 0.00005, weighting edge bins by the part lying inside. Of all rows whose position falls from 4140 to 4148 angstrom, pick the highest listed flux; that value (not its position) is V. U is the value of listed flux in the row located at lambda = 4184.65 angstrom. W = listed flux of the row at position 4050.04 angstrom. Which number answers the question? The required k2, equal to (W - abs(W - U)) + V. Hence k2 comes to 324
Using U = 161.7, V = 162.5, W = 176.7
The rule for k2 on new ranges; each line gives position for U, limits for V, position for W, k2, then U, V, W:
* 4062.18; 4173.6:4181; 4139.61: 313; 149.1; 163.6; 157.3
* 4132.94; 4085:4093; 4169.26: 322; 159.8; 177.5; 152.3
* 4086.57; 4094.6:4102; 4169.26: 324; 155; 174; 152.3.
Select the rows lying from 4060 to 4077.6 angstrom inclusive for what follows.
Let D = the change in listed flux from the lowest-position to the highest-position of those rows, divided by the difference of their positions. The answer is -0.1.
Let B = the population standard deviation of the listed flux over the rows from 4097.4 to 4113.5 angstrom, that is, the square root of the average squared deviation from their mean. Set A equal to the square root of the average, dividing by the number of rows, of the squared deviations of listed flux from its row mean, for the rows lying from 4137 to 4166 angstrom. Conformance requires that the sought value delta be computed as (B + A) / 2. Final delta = 10.6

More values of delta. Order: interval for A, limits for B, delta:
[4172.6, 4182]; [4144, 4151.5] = 8.8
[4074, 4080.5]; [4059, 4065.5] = 9.7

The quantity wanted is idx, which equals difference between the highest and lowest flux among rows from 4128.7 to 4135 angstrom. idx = 19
